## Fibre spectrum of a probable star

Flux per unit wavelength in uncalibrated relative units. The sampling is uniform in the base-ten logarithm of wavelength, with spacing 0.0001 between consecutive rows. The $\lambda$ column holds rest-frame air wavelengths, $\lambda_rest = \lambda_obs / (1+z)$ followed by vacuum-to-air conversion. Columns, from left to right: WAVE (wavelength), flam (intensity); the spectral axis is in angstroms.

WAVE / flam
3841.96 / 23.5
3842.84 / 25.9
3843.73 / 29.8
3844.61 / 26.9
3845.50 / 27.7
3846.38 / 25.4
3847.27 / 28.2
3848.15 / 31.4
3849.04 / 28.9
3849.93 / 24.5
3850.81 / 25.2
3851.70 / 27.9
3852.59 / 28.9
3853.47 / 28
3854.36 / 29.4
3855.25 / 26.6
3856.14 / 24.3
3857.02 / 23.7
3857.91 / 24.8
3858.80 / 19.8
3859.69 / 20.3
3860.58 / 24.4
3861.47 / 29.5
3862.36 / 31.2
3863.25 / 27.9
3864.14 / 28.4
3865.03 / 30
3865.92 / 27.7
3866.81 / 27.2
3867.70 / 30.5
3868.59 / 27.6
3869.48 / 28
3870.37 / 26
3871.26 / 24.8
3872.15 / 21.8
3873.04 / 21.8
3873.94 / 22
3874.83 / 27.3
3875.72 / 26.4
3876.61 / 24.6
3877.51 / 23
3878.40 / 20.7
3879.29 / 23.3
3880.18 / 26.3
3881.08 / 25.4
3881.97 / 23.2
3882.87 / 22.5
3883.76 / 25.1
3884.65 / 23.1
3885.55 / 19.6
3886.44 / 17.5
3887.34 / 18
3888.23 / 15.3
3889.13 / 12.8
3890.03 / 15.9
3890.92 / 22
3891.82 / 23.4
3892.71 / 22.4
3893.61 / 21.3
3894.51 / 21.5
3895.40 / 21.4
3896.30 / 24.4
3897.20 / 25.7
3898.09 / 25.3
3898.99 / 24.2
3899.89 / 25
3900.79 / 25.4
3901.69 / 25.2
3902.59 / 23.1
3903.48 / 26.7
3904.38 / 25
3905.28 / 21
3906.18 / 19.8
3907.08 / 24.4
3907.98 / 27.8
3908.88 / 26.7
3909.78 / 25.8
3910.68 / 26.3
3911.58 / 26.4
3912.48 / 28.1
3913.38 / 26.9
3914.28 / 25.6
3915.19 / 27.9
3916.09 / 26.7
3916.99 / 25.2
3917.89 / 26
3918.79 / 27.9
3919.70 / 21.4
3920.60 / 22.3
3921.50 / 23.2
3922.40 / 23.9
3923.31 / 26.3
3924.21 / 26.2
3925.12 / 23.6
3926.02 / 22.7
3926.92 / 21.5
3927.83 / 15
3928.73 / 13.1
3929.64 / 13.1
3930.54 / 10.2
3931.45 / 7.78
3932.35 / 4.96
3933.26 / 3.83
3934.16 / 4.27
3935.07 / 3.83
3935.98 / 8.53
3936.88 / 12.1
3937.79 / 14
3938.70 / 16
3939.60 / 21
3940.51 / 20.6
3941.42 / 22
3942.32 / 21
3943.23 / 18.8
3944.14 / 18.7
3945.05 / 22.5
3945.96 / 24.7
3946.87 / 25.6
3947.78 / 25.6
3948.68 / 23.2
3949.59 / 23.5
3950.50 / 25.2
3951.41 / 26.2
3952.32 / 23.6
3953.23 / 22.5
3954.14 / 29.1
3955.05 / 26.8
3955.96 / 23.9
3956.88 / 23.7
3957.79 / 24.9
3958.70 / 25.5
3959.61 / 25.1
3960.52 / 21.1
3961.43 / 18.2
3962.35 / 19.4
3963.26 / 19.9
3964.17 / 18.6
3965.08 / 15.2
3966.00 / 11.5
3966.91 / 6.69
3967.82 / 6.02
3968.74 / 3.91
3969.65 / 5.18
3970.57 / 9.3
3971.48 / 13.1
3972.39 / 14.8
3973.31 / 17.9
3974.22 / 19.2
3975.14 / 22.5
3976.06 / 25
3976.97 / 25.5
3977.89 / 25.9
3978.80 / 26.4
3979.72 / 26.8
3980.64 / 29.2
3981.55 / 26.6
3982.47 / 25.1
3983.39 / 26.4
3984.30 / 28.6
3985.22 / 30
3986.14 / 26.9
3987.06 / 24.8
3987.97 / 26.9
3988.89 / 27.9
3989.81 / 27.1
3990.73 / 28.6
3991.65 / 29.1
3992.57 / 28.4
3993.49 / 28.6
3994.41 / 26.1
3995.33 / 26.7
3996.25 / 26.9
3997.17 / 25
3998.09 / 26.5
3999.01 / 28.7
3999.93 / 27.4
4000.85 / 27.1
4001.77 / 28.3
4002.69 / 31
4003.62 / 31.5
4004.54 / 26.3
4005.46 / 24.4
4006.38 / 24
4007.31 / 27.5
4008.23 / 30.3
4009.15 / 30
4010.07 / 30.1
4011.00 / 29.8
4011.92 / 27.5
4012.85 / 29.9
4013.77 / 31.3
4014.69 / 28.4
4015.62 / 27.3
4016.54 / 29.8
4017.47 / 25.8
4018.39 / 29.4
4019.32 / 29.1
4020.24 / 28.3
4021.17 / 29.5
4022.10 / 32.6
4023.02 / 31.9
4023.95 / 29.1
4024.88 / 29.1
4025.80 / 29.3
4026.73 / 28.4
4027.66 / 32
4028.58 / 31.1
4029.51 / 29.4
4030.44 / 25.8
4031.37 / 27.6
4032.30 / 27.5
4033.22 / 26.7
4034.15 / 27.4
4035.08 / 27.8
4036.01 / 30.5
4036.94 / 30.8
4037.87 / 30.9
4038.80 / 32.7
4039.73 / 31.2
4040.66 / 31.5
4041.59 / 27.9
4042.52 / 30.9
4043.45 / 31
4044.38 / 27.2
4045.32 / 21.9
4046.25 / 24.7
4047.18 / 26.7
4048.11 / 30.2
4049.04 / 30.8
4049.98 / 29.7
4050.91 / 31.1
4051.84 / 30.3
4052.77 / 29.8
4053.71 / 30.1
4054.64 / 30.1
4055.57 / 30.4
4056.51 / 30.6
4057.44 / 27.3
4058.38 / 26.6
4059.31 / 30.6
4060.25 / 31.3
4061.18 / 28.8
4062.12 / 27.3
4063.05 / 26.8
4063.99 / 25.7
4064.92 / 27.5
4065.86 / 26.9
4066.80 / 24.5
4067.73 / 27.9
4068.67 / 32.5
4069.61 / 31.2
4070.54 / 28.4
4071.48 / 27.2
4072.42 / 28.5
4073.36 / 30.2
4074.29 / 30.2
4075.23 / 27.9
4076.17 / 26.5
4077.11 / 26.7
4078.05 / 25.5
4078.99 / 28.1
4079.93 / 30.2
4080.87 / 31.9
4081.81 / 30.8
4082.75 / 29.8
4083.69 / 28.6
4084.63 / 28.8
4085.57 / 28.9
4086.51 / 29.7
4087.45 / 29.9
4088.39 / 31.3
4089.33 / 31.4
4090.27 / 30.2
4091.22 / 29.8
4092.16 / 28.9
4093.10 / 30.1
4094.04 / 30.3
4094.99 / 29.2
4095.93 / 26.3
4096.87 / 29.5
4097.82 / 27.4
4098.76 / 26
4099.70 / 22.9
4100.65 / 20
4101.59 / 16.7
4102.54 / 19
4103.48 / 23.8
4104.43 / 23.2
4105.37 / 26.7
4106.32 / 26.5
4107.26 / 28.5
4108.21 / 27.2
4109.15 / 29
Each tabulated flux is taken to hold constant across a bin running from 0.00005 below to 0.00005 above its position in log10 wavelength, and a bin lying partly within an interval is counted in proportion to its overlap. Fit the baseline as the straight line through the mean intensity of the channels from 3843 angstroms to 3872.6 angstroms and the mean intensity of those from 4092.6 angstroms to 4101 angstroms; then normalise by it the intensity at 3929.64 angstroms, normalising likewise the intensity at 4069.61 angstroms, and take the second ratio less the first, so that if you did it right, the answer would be 0.67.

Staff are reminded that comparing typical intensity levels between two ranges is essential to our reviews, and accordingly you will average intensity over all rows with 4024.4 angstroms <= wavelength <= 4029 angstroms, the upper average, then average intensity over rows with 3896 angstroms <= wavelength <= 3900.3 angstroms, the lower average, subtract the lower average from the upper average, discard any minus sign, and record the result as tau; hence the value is 5.1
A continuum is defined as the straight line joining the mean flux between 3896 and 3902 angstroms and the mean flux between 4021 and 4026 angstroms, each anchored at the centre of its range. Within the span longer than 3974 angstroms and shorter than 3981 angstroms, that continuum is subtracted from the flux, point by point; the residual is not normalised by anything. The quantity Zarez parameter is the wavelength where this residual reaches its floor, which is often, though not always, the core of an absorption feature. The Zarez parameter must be 3974.22 angstroms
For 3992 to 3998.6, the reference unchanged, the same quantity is 3997.17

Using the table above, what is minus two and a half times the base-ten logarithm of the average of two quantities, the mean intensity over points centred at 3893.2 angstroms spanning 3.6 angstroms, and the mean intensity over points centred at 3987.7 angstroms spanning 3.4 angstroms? -3.47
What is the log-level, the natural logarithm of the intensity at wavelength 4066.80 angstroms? 3.20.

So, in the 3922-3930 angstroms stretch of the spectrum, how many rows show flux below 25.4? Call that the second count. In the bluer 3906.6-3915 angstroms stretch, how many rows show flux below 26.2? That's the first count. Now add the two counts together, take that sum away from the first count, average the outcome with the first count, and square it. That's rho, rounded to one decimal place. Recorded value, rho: 4.0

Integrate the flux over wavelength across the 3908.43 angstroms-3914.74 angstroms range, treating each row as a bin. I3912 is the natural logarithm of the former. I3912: 5.12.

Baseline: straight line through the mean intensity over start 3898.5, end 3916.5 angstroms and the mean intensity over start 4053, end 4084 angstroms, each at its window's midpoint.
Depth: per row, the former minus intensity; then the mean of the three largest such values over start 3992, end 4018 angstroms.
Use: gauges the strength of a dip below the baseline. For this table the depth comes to 2.9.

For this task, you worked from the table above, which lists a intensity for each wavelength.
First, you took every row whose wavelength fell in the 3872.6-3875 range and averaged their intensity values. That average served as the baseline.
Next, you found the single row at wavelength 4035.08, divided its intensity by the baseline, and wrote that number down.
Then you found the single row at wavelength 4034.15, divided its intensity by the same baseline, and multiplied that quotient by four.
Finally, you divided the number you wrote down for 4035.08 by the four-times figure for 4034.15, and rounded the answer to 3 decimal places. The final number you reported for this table 0.254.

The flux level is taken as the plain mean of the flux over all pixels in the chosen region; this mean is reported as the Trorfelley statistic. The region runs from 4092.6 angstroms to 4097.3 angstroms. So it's 29.1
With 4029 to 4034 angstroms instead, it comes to 27.4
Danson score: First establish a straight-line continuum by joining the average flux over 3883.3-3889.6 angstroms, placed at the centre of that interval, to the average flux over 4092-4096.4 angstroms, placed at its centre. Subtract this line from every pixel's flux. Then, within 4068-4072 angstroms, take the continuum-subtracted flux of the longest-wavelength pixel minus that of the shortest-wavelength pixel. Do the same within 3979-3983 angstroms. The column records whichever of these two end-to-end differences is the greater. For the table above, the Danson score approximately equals -2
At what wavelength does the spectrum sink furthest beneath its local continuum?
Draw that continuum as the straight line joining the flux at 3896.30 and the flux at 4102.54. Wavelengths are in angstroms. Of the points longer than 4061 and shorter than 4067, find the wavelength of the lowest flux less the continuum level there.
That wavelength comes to 4066.80 angstroms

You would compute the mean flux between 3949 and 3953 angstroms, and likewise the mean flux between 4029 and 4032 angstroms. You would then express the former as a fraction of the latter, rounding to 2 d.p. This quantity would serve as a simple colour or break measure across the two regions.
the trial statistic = 0.89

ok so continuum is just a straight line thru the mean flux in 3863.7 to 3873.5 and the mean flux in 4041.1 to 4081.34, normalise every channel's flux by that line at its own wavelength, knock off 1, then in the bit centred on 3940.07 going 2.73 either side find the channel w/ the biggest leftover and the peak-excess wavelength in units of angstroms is 3941.42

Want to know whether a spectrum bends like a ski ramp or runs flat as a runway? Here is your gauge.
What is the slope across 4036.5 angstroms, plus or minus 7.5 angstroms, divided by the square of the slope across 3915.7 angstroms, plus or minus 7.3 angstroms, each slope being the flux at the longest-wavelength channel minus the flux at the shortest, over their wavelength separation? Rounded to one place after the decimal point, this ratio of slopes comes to 2.7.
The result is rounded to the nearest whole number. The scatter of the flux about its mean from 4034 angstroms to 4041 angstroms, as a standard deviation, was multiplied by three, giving 5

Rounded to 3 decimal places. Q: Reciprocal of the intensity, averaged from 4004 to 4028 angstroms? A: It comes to 0.035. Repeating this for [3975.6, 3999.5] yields 0.037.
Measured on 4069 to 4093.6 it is 0.034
